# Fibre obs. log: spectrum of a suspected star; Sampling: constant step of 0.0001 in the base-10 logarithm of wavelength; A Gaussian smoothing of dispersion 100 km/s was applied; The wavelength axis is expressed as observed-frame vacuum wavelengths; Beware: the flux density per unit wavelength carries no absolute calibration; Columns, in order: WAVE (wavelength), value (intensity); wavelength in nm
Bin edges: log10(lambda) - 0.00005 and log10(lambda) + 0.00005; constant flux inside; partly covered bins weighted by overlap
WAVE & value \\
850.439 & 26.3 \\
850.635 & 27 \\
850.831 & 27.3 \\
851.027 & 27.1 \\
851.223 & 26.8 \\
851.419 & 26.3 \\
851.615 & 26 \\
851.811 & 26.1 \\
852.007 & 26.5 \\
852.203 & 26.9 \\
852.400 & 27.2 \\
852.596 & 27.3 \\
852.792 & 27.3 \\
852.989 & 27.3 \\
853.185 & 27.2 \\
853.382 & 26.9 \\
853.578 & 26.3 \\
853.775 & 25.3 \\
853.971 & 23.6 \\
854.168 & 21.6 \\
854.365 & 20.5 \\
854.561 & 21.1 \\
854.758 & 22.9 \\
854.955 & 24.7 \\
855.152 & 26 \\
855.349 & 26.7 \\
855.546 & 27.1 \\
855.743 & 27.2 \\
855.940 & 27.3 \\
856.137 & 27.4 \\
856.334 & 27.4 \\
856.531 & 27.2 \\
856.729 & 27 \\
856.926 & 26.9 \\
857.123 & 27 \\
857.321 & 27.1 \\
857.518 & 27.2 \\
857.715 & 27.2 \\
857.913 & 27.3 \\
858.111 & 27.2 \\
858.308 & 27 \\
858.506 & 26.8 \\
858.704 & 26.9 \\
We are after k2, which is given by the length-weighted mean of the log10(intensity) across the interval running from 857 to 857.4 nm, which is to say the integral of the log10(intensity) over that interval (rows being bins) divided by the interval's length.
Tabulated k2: 1.43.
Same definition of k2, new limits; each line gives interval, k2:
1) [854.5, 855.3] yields 1.38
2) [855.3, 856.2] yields 1.43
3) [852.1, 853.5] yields 1.43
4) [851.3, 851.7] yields 1.42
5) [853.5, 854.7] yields 1.36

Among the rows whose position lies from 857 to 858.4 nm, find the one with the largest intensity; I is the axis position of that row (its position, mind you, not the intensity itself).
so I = 857.913 nm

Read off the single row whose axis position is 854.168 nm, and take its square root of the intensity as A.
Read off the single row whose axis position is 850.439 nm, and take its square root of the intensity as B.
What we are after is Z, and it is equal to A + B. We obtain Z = 9.8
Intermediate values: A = 4.65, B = 5.13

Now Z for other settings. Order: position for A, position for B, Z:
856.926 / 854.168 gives 9.8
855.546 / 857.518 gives 10.4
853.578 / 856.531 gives 10.3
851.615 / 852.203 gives 10.3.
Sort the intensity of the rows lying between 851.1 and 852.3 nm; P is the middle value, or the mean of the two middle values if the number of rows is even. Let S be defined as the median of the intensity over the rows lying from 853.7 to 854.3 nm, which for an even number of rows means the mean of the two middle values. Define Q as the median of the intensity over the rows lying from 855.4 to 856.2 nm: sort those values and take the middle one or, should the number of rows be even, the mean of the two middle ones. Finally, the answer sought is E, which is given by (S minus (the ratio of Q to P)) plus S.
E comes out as 46.2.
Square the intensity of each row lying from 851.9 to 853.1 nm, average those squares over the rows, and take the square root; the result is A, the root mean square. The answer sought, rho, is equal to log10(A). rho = 1.43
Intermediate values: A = 27.1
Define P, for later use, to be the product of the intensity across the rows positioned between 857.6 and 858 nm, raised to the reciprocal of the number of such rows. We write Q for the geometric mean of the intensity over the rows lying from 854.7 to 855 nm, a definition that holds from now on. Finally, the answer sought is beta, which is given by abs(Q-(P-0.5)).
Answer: 2.97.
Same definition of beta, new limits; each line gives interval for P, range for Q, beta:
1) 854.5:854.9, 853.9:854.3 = 1.10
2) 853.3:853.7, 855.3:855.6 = 0.80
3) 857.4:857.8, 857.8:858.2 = 0.55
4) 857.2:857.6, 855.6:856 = 0.60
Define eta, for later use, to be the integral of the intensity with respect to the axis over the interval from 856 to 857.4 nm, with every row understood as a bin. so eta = 38.0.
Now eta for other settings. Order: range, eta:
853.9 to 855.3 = 32.2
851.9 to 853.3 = 37.9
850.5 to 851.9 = 37.3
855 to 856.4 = 37.7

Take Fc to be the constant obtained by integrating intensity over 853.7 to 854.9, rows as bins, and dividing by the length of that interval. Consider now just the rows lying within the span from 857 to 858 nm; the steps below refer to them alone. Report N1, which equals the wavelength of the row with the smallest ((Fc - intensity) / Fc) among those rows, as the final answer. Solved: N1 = 857.913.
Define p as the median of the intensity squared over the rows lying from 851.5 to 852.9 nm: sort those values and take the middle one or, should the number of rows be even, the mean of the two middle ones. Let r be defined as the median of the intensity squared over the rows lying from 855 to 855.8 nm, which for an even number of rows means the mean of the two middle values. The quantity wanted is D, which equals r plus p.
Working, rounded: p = 724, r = 724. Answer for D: 1447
